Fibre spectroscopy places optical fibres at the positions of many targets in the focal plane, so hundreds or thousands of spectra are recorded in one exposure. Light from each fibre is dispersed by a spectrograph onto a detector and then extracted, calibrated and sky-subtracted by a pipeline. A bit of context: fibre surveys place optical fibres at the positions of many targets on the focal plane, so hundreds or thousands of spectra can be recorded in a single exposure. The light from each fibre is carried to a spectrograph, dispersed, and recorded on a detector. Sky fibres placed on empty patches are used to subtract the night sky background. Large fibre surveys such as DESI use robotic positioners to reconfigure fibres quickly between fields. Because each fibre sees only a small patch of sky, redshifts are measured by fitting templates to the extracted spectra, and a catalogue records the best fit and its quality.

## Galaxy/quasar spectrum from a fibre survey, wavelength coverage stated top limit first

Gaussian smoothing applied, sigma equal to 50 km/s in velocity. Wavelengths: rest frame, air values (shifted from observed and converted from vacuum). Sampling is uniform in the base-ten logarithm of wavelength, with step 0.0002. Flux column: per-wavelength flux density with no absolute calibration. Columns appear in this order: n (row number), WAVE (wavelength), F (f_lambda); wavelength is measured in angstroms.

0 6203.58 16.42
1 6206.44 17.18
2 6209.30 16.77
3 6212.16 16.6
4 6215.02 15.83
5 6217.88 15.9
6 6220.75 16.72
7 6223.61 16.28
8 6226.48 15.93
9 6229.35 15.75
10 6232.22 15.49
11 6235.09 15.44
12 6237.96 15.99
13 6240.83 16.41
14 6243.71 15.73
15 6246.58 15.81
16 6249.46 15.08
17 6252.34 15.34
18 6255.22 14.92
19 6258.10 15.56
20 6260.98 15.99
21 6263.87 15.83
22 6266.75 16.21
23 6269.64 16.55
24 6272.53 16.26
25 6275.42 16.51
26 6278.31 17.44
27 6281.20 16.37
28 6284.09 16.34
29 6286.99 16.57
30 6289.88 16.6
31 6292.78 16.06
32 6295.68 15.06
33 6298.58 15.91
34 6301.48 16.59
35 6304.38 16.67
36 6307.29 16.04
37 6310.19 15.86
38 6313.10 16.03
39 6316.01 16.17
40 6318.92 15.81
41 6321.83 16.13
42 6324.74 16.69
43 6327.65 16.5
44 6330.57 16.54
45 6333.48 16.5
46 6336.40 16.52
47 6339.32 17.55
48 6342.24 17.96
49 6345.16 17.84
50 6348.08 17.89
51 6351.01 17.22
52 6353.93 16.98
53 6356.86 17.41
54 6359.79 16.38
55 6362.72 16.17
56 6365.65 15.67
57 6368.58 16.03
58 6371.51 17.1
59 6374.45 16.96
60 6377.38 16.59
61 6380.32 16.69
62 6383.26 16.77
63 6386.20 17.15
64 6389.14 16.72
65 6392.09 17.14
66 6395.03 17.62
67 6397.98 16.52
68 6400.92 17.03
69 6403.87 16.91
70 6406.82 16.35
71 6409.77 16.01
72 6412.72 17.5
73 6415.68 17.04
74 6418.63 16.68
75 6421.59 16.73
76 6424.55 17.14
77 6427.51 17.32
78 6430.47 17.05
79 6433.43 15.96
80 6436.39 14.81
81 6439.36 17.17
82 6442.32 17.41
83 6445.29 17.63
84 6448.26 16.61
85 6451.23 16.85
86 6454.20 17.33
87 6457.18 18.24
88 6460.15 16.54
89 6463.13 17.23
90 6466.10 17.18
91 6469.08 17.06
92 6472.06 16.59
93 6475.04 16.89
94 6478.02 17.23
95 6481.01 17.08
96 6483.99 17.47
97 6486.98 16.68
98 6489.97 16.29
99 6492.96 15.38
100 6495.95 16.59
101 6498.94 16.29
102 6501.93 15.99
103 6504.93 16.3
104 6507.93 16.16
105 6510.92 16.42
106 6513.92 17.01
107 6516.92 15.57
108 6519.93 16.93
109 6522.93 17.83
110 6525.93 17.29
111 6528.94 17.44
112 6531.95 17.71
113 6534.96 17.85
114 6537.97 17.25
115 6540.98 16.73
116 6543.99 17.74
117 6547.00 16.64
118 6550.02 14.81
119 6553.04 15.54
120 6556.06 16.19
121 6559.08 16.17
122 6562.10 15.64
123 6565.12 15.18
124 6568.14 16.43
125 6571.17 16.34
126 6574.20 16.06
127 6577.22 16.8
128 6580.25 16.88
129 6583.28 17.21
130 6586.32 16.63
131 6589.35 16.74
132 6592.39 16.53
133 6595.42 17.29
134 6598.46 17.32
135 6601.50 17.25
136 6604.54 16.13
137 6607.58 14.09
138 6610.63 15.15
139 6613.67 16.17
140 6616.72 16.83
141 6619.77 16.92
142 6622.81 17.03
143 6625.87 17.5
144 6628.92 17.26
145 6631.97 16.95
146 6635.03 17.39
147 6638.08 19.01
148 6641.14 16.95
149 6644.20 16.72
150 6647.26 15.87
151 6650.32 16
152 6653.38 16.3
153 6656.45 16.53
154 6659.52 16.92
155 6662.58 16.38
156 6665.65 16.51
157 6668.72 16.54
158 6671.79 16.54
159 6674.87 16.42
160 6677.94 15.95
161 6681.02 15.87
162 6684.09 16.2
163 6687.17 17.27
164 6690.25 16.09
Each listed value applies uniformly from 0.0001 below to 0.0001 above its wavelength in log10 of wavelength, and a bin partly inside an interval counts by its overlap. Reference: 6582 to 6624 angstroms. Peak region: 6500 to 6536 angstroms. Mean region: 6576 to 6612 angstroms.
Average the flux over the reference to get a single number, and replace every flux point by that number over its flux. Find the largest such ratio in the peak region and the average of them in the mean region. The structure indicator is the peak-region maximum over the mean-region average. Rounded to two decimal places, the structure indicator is 1.06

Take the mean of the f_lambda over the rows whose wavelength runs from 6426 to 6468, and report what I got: 17.0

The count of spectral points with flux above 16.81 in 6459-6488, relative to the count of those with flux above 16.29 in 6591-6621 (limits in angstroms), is 1.17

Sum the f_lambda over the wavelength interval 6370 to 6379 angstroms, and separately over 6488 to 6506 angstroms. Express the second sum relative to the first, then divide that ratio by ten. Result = 0.19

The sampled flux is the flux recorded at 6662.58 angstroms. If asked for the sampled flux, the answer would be 16.38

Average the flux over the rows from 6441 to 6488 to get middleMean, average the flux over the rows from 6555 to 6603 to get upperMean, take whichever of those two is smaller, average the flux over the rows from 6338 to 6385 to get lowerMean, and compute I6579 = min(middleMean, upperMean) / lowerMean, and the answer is 0.98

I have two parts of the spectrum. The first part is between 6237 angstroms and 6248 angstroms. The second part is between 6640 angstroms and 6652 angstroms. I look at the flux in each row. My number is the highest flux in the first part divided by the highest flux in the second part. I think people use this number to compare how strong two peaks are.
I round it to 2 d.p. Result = 0.97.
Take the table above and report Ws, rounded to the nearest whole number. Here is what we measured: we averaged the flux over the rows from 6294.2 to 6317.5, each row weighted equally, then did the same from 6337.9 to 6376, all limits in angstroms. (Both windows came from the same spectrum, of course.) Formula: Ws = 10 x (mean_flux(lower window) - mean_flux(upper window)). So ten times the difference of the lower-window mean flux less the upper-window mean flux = -10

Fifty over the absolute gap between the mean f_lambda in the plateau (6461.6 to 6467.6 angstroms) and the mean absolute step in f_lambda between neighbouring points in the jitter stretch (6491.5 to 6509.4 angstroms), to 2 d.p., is 2.98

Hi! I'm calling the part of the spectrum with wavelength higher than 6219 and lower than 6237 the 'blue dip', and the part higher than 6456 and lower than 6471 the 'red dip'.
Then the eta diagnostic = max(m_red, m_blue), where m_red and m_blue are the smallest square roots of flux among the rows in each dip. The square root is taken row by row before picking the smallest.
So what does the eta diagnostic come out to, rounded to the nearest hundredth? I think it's 4.07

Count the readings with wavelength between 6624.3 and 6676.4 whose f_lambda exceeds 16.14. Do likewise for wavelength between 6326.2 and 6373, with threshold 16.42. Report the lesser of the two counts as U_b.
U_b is 12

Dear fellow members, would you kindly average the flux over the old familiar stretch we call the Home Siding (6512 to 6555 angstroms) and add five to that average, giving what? 21.9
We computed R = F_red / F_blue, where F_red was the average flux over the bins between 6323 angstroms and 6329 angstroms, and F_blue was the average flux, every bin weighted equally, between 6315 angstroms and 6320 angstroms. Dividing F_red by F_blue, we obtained 1.04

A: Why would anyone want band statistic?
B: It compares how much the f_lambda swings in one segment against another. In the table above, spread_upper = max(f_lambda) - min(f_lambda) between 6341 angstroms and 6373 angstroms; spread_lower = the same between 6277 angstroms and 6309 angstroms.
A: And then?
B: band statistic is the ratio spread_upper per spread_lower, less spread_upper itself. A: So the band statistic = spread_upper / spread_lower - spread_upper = -1.3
